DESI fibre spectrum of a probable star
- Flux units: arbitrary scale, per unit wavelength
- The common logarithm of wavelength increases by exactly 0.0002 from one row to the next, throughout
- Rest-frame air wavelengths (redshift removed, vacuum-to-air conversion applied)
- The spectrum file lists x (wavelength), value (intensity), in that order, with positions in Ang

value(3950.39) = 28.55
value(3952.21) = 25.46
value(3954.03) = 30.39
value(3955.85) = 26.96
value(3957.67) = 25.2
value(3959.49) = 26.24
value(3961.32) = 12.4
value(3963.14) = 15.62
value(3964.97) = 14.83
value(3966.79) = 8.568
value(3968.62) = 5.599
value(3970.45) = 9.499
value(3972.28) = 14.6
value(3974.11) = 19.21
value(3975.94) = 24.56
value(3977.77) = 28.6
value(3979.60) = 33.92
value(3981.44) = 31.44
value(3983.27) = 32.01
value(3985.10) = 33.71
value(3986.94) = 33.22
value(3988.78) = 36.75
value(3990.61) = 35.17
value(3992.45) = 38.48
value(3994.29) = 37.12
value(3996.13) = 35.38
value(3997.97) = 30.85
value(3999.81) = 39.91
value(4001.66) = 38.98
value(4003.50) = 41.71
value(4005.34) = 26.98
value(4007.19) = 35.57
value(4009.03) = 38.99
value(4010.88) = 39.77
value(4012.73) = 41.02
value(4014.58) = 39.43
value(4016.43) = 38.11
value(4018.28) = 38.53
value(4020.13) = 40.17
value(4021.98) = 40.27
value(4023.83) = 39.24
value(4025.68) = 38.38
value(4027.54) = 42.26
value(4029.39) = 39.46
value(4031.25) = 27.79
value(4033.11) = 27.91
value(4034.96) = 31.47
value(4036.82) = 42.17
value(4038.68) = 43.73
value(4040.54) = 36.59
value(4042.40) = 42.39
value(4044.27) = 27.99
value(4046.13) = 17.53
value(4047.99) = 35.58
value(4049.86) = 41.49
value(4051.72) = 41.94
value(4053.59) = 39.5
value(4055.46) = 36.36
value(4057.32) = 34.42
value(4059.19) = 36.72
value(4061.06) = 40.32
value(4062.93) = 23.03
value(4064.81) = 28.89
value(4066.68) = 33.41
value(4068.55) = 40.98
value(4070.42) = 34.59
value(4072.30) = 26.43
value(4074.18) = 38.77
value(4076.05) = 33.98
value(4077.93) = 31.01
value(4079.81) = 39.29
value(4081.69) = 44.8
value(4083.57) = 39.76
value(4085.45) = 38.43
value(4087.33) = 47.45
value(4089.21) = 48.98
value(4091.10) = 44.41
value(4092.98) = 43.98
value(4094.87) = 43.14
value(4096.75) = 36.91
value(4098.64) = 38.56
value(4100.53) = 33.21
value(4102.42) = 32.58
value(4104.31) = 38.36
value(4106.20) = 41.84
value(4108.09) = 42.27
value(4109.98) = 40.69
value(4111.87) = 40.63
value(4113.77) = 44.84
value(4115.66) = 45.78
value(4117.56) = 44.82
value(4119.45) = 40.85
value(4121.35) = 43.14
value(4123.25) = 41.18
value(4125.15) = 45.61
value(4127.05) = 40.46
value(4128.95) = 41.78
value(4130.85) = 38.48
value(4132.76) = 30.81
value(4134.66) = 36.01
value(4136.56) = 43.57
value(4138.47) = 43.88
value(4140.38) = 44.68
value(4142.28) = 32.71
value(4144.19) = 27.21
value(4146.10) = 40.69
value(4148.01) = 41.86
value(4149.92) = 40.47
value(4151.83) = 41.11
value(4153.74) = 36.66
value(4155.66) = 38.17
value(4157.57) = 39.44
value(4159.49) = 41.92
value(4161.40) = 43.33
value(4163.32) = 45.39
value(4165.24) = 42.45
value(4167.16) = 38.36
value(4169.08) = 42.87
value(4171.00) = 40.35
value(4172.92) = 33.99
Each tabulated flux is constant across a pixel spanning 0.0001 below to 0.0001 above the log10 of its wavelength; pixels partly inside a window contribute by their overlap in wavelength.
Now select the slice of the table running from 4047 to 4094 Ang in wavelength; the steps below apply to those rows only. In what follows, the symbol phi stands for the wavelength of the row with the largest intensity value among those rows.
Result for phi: 4089.21 Ang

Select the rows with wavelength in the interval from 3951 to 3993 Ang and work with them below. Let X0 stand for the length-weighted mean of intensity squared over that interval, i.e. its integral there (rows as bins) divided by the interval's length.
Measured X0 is 687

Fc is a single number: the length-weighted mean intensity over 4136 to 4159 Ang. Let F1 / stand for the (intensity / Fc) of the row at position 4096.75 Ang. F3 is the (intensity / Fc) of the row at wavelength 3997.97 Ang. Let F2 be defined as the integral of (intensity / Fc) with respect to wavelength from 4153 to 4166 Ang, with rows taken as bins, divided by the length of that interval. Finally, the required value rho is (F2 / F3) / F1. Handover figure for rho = 1.4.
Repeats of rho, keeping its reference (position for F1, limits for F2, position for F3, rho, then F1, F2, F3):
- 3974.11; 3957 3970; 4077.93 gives 1.0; 0.49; 0.39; 0.79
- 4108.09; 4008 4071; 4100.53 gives 1.0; 1.08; 0.93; 0.85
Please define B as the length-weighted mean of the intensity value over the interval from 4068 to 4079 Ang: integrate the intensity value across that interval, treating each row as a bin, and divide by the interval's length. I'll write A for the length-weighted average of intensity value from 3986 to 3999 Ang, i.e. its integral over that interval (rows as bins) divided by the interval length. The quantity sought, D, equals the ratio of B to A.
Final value 0.97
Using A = 35.3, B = 34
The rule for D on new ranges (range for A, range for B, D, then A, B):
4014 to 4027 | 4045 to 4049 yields 0.69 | 39.3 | 27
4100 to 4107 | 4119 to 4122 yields 1.15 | 36.6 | 42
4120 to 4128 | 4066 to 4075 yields 0.82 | 42.5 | 35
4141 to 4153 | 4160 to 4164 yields 1.17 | 37.6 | 44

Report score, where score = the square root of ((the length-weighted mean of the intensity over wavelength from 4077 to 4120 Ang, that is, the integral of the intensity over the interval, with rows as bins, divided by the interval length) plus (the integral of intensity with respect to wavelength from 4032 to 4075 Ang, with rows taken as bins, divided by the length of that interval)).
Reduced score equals 8.71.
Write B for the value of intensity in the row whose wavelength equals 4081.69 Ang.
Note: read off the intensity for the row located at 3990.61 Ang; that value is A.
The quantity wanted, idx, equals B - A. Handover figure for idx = 10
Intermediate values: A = 35.17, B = 44.8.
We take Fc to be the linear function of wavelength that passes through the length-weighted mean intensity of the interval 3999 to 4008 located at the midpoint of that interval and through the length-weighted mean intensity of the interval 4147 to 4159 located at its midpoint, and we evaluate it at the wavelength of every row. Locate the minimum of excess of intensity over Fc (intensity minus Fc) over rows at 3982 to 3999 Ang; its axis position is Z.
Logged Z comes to 3997.97 Ang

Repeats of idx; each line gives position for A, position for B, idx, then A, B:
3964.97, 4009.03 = 24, 14.83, 38.99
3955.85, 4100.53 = 6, 26.96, 33.21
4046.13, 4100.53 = 16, 17.53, 33.21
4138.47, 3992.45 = -5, 43.88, 38.48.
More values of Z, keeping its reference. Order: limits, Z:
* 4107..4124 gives 4111.87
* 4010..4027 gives 4016.43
